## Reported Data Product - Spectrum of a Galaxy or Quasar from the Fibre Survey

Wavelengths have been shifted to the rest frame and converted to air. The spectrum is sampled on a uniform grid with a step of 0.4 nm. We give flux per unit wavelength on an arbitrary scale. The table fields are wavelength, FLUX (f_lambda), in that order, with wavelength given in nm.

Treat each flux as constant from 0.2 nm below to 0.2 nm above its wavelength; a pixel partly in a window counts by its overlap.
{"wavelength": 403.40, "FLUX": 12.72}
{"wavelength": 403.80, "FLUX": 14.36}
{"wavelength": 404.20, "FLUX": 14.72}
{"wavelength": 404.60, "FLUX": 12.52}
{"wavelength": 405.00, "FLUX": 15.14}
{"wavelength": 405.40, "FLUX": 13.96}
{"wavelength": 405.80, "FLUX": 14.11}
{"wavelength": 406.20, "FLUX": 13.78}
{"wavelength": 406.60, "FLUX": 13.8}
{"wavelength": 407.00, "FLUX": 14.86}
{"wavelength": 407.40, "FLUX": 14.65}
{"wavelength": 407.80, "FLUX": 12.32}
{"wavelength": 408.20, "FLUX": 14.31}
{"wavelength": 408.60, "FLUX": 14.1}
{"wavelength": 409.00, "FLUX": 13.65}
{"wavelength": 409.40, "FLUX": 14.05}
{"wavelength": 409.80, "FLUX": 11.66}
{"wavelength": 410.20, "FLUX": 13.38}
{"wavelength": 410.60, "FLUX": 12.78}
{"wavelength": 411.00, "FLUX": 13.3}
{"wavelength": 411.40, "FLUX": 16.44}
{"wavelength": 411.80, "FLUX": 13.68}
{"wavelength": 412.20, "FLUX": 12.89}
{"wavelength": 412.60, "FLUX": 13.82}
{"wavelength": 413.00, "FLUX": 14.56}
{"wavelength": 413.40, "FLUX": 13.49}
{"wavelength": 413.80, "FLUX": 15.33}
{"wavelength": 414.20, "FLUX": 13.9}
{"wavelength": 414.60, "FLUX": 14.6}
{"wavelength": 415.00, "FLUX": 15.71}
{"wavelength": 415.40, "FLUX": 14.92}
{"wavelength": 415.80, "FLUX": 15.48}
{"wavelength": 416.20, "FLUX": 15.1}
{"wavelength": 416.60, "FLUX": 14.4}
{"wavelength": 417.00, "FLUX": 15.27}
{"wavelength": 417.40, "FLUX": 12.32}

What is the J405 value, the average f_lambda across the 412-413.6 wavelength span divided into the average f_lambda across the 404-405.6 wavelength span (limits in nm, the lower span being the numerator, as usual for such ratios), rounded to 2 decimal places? 1.03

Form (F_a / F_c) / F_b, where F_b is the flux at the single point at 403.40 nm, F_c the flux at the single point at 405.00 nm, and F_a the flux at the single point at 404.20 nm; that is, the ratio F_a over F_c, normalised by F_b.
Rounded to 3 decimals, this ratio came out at 0.076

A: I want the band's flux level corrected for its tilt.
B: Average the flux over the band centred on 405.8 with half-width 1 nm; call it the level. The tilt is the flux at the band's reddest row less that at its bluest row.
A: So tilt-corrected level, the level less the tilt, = 15.5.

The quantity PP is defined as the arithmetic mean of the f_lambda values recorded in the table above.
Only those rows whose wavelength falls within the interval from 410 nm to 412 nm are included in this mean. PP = 13.9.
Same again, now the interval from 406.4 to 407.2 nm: 14.3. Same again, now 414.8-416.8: 15.1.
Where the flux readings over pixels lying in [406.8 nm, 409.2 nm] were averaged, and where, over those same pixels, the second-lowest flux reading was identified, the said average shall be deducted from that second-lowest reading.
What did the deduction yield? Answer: -0.3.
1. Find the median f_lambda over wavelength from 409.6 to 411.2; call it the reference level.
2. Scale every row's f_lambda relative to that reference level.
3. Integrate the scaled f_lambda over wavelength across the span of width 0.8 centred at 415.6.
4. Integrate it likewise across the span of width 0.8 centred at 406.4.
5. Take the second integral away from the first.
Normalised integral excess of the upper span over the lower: 0.087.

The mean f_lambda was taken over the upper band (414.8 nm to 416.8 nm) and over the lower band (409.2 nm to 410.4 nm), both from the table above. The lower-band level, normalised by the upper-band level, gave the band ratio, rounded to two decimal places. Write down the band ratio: 0.86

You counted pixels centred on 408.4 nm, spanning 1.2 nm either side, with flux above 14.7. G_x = 0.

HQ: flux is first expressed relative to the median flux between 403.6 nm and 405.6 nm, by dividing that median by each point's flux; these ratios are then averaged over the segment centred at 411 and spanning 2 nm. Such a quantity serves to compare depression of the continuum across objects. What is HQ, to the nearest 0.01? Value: 1.04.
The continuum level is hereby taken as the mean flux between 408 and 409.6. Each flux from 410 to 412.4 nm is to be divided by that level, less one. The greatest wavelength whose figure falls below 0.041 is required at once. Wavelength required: 412.20 nm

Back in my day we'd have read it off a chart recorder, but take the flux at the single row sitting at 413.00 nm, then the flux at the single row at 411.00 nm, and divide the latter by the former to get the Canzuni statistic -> 0.91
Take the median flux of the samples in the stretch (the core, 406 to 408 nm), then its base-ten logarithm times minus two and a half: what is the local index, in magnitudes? -2.85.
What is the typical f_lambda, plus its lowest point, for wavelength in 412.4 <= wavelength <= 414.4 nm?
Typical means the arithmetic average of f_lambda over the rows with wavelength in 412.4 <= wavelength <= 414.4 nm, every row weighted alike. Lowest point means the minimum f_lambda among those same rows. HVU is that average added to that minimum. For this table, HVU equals 27.7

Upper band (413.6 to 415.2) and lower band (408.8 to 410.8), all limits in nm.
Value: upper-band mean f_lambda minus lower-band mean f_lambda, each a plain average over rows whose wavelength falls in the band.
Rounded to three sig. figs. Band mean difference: 1.78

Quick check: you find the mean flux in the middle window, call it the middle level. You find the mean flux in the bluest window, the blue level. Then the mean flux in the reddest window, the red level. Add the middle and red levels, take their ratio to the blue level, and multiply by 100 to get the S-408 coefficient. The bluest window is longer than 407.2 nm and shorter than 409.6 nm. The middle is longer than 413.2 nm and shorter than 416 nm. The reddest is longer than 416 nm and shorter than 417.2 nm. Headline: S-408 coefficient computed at 214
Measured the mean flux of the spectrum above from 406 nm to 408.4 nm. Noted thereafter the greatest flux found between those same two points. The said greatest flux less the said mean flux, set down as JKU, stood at 0.91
